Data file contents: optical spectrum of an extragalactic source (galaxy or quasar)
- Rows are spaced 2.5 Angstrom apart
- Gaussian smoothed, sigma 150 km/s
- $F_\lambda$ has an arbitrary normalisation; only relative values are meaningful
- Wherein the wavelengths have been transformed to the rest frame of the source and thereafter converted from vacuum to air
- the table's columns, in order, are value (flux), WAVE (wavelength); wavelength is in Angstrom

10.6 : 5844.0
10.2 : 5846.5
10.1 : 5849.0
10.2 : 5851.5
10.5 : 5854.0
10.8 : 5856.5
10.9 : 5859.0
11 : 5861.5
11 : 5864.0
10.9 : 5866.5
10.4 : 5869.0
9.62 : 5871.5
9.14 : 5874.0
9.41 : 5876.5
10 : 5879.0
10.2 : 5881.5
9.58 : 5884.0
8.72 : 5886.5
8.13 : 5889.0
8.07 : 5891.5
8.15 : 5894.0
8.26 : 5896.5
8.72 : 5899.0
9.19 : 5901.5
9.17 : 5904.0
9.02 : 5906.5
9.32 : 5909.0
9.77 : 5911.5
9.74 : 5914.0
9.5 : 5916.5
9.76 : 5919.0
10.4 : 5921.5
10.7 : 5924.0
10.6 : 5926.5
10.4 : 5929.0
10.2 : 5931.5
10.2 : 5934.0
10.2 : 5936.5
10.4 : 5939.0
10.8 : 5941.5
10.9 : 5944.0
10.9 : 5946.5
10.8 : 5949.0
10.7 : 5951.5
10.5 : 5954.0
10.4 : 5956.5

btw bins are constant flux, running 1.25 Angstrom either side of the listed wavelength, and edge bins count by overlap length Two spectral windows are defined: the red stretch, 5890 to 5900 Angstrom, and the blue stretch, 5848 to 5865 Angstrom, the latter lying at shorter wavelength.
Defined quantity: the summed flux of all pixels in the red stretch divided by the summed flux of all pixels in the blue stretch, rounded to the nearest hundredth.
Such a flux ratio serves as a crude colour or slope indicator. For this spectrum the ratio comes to 0.45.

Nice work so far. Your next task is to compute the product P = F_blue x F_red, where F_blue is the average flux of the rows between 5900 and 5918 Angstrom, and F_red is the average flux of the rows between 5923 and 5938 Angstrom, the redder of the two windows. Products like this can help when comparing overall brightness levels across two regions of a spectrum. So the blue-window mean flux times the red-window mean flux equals 97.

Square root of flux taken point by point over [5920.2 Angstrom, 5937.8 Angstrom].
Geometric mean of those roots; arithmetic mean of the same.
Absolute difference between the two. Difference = 0.000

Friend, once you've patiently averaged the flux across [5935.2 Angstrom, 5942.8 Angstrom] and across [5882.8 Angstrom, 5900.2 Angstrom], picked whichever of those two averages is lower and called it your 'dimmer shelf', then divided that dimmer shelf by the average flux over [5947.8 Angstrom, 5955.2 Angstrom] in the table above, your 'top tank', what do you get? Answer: 0.80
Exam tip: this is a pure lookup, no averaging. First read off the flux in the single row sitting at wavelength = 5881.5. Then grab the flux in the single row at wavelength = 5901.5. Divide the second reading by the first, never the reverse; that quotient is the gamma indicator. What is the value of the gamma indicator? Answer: 0.90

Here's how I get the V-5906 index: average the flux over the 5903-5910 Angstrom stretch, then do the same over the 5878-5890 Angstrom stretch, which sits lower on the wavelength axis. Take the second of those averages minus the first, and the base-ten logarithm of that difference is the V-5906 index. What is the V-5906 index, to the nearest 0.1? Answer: -0.8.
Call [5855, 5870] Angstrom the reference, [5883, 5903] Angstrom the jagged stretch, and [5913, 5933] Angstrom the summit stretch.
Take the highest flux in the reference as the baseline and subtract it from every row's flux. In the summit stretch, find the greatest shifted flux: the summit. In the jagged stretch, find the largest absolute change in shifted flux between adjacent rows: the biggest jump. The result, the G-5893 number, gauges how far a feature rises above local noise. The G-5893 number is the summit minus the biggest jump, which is -1.2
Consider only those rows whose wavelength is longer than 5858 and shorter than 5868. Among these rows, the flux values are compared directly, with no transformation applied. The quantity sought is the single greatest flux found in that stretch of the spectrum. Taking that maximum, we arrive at 11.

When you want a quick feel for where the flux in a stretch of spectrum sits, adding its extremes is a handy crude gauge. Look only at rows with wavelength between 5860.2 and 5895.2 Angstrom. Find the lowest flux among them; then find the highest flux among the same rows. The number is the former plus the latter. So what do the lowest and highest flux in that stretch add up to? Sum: 19.1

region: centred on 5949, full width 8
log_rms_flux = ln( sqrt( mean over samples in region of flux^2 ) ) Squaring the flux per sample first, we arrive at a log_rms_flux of 2.38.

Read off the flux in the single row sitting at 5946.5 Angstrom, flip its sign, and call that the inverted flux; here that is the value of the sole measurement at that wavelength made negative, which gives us -10.9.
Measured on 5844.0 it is -10.6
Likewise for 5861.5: -11.0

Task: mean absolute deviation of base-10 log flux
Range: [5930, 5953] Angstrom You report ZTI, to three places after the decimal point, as 0.012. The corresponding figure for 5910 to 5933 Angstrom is 0.016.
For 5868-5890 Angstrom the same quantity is 0.026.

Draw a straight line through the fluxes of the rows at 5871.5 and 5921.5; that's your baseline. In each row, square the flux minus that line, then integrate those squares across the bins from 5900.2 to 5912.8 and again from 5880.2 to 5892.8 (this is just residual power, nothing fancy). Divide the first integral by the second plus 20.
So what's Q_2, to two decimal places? 0.25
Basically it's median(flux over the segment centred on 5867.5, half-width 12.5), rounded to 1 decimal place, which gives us 10.6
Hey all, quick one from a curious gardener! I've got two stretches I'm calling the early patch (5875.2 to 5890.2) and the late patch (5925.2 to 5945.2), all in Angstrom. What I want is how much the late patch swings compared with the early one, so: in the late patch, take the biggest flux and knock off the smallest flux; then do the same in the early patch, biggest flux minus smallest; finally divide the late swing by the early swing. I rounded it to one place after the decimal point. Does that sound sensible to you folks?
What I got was 0.3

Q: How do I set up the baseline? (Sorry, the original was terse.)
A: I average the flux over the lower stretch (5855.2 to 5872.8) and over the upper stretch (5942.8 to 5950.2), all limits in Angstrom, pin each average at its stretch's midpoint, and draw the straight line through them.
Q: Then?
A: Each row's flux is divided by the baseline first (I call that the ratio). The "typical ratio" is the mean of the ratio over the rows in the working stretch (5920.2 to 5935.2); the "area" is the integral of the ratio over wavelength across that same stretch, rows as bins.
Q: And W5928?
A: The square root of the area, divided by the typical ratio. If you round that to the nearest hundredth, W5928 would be 3.95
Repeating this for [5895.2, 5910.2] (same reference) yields 4.25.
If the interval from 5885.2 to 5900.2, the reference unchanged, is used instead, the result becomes 4.39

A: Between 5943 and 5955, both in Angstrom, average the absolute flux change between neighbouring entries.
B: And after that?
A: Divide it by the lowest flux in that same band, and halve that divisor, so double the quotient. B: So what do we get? 0.019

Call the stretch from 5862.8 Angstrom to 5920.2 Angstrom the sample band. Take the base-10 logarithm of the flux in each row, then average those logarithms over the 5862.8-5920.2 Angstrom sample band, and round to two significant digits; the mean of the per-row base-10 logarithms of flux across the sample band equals 0.97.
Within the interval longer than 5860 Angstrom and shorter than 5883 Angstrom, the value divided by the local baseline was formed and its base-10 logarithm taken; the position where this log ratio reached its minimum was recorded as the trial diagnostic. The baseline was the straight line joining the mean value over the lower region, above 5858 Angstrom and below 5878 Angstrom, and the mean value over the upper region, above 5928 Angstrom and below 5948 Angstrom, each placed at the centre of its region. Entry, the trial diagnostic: 5874.0 Angstrom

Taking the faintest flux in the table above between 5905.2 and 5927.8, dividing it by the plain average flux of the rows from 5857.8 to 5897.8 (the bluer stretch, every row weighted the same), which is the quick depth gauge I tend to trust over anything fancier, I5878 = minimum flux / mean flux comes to 0.94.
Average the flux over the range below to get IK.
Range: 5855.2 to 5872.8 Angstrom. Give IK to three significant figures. 10.7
